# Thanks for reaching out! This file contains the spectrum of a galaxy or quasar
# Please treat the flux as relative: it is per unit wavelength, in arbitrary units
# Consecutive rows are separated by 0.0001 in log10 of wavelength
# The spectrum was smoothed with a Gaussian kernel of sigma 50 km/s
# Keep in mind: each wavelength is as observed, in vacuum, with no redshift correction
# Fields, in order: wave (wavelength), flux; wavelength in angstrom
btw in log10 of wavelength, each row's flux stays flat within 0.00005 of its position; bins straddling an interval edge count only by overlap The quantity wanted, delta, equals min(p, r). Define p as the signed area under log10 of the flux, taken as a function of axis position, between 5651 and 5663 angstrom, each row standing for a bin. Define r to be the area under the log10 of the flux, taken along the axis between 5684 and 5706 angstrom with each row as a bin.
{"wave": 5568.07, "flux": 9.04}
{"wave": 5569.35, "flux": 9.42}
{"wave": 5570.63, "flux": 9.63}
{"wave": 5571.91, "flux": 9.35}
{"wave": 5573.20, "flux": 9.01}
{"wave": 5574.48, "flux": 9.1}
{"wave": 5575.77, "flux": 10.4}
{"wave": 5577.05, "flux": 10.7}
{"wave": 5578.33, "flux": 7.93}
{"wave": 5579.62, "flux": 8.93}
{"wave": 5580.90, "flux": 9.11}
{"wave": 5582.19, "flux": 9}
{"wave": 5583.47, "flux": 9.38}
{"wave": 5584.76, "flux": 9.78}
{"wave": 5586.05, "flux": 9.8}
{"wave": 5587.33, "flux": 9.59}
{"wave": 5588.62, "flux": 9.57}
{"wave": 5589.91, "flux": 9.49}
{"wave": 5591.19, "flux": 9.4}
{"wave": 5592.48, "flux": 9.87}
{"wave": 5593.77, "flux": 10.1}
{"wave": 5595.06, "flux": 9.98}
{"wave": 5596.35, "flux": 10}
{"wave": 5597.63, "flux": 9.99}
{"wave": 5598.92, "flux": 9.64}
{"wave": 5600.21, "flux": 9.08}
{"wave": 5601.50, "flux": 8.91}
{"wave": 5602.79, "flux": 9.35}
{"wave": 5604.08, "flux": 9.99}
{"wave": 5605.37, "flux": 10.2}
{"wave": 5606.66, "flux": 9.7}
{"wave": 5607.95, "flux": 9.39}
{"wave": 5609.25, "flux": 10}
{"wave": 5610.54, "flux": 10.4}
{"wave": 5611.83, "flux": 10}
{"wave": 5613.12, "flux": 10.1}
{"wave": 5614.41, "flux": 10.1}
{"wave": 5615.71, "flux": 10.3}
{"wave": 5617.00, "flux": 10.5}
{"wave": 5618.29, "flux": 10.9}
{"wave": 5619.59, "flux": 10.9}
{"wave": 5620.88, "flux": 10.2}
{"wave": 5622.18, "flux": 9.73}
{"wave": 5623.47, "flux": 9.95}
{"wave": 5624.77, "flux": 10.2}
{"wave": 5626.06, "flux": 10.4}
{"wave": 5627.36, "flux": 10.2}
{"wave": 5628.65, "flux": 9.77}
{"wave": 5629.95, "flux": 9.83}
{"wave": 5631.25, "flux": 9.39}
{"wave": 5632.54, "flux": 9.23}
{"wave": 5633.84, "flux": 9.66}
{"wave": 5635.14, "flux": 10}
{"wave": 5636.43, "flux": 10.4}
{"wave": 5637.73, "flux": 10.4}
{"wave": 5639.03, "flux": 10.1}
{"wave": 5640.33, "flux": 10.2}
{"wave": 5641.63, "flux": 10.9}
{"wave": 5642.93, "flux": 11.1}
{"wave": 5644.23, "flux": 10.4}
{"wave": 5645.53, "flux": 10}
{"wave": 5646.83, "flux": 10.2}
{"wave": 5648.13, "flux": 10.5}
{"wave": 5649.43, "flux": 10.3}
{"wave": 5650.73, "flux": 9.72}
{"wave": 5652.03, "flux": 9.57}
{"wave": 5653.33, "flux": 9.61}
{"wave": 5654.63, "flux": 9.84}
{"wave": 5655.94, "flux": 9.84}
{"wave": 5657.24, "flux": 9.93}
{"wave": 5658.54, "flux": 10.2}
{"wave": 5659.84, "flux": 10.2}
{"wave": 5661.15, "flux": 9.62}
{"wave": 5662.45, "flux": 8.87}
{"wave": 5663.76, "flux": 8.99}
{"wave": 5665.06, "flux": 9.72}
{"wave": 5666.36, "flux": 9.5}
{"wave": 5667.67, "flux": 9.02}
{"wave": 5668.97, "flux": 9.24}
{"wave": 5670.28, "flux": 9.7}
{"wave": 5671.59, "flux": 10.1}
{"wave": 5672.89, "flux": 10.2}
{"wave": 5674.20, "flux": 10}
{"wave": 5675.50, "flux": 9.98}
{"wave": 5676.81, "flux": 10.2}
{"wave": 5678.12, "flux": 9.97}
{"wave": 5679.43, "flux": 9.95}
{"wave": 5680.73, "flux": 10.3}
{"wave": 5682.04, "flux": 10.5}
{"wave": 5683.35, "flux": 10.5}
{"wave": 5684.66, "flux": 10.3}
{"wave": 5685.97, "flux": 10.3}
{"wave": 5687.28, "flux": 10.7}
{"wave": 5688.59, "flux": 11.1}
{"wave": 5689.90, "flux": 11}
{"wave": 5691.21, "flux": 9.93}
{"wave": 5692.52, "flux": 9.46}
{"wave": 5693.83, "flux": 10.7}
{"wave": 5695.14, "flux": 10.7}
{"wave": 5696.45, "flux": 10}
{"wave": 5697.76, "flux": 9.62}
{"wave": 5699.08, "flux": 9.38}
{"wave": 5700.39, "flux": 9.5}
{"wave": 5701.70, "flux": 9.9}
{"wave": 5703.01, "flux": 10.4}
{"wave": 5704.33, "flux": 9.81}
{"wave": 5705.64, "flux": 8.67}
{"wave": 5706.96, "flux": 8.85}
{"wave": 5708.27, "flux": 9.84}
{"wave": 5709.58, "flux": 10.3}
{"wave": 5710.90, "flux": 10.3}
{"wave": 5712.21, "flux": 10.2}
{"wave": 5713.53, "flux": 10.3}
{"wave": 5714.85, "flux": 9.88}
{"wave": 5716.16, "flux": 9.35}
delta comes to 11.9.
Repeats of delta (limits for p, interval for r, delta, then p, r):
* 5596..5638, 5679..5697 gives 18.3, 42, 18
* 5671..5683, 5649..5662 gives 12.1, 12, 13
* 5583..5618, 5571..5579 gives 7.8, 35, 8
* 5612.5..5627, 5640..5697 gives 14.7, 15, 57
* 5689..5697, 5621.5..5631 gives 8.1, 8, 9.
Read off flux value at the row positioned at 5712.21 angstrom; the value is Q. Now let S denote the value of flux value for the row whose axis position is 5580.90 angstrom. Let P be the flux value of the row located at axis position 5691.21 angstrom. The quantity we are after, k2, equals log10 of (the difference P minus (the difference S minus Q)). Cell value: 1.04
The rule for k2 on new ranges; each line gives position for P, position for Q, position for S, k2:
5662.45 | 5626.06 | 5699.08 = 1.00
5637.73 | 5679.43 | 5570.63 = 1.03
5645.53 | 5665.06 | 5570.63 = 1.00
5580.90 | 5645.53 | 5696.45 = 0.96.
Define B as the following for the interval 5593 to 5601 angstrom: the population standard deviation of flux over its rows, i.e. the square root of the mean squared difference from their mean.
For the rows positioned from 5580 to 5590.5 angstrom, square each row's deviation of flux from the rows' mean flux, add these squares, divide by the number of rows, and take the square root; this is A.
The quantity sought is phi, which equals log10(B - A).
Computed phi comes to -1.09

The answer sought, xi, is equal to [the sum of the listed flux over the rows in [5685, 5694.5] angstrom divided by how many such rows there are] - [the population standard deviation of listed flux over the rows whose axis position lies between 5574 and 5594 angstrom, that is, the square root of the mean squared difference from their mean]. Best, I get 9.83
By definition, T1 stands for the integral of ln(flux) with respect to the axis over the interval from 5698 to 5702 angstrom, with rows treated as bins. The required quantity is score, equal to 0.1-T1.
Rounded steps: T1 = 9.03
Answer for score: -8.93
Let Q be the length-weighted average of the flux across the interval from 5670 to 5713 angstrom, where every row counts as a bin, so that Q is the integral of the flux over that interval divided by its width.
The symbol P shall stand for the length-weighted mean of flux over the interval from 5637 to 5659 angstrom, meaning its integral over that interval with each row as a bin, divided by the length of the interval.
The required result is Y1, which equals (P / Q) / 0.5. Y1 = 2.02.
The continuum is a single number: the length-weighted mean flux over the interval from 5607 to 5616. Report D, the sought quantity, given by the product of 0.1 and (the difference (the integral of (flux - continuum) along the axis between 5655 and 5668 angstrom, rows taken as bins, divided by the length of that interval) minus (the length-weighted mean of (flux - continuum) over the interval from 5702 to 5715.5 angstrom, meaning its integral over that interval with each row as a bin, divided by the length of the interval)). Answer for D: -0.02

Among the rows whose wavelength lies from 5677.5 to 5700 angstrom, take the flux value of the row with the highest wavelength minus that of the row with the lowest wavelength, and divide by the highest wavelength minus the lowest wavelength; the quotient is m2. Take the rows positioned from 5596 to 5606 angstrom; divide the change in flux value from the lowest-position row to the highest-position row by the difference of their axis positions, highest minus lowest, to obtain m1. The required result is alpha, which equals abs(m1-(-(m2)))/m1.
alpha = 0.3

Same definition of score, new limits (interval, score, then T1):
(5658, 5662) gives -9.09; 9.19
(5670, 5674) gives -9.12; 9.22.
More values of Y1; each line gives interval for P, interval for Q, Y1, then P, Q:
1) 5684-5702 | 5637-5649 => 1.96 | 10.2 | 10.4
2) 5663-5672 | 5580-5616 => 1.94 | 9.4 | 9.7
